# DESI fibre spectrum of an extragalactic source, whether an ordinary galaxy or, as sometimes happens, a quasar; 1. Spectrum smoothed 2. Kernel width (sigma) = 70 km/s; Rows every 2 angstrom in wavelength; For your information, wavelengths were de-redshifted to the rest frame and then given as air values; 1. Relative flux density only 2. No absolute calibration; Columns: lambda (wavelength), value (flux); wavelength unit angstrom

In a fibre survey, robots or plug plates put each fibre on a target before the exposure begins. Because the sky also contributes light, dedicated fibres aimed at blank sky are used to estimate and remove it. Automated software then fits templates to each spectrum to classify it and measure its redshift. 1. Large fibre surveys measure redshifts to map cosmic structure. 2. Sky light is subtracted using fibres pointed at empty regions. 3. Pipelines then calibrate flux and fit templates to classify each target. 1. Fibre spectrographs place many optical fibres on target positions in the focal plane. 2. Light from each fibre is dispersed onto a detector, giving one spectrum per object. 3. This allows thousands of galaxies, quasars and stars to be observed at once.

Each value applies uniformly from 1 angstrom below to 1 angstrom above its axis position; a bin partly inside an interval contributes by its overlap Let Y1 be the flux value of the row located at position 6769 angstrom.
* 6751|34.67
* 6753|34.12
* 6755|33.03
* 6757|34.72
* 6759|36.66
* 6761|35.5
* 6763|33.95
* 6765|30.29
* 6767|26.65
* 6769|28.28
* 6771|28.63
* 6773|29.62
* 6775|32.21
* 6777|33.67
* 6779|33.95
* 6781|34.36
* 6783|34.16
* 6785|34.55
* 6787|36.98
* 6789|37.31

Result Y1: 28.28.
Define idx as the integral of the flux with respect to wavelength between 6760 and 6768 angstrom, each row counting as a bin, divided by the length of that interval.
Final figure 31.6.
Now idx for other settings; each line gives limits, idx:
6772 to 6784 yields 33.0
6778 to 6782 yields 34.2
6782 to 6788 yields 35.2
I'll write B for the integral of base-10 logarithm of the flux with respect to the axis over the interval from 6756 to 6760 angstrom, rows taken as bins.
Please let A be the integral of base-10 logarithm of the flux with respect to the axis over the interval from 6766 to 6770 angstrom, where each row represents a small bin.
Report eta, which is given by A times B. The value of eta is 35.7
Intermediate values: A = 5.75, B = 6.21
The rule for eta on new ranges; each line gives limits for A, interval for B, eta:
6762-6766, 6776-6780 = 36.8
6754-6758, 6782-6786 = 37.6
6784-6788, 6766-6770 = 35.8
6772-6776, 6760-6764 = 36.7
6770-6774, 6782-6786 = 36.0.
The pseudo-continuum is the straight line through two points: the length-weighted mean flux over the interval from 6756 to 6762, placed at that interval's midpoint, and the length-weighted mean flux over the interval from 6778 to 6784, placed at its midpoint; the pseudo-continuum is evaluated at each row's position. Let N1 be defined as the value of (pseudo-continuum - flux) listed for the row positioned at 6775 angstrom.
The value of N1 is 2.3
